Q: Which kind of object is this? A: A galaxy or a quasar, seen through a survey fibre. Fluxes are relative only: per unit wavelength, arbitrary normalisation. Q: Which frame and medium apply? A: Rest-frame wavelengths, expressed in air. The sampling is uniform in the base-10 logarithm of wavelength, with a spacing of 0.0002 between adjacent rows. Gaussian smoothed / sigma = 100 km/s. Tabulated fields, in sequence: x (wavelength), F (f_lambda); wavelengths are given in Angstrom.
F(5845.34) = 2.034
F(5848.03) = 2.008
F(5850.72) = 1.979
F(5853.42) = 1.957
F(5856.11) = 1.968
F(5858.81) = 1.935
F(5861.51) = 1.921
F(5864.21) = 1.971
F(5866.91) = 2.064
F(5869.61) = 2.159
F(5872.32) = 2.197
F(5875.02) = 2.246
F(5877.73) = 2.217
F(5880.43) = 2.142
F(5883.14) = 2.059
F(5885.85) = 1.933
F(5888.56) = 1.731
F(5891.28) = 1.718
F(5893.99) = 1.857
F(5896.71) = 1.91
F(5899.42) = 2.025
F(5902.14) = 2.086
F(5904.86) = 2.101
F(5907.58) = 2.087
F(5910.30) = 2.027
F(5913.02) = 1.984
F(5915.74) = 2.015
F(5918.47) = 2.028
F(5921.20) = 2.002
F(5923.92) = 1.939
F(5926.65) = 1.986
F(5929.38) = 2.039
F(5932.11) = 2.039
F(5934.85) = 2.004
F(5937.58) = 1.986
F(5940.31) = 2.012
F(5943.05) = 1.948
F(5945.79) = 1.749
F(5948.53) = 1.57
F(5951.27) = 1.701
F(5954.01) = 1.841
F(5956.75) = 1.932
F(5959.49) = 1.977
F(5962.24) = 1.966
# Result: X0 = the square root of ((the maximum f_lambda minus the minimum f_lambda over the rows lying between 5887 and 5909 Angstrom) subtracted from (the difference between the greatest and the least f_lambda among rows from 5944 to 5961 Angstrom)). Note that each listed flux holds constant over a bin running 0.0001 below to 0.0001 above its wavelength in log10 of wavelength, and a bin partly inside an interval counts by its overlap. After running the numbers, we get 0.15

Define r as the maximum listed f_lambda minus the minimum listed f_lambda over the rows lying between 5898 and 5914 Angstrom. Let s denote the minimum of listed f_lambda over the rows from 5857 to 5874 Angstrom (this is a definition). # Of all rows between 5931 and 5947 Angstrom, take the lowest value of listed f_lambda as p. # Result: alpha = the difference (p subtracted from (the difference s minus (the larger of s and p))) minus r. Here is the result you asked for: -1.9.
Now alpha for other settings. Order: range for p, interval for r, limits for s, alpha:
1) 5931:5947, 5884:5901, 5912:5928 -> -2.1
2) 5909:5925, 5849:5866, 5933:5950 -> -2.4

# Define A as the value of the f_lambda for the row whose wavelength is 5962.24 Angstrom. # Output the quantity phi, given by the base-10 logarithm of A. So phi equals 0.294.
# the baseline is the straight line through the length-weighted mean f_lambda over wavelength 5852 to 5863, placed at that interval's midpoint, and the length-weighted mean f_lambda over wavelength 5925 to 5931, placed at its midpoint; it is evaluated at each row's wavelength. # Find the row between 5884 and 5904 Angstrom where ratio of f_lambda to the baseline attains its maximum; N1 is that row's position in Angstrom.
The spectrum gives 5902.14 Angstrom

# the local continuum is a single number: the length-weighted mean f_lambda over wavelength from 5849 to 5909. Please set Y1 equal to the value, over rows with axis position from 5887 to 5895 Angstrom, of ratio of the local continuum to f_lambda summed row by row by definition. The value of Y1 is 3.42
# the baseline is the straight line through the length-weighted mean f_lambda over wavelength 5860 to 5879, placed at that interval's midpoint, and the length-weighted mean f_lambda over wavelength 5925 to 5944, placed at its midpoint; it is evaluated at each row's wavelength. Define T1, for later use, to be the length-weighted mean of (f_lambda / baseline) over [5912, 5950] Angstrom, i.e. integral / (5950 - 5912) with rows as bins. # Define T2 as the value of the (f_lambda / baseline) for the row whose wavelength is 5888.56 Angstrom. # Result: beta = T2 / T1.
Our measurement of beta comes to 0.86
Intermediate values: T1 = 0.970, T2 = 0.833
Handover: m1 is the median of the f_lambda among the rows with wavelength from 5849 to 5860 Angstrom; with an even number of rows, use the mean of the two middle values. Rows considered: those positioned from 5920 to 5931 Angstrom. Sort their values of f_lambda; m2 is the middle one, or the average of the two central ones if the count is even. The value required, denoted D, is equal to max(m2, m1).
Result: 1.99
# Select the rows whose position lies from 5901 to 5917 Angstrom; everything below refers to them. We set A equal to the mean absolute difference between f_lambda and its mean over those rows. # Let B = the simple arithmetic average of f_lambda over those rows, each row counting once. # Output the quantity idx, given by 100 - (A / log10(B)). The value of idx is 99.9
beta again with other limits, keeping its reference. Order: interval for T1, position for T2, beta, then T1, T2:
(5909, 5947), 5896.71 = 0.94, 0.985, 0.925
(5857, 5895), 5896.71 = 0.97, 0.959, 0.925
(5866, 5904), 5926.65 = 1.01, 0.972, 0.986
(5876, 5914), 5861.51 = 0.94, 0.965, 0.905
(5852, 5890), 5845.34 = 0.98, 0.966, 0.947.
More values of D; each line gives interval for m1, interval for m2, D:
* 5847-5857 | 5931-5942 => 2.01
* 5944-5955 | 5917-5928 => 1.99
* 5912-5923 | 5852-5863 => 2.01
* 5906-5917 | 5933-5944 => 2.02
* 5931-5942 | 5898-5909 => 2.09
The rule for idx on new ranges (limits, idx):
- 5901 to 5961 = 99.7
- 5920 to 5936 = 99.9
